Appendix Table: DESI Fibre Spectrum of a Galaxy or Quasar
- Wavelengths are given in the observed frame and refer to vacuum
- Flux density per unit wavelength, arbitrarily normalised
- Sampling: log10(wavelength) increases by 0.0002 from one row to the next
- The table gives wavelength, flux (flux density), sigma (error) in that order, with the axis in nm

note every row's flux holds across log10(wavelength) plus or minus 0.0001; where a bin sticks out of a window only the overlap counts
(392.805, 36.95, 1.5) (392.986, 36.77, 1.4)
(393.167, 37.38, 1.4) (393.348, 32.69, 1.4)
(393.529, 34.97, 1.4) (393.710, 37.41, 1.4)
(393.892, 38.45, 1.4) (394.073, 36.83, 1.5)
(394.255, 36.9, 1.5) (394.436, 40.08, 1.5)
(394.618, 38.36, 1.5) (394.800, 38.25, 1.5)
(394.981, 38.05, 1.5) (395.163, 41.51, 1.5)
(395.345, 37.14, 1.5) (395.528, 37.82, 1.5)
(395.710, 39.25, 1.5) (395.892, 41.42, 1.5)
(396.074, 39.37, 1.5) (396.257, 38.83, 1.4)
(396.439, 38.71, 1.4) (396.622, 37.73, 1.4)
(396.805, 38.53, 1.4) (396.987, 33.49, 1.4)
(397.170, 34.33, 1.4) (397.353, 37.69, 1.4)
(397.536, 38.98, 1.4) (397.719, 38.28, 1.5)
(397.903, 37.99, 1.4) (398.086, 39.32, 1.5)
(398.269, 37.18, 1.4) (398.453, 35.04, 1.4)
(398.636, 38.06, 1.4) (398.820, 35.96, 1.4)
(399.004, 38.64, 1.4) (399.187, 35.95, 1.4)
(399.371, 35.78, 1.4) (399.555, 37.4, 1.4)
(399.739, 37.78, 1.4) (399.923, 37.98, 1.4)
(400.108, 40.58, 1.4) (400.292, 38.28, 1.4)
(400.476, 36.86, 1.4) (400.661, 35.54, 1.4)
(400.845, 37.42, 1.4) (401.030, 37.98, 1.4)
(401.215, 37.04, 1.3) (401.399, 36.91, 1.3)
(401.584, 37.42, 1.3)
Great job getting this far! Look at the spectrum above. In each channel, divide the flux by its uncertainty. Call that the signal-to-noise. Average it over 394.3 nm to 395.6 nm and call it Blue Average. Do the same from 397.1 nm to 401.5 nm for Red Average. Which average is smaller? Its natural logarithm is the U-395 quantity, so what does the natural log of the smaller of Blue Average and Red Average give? 3.25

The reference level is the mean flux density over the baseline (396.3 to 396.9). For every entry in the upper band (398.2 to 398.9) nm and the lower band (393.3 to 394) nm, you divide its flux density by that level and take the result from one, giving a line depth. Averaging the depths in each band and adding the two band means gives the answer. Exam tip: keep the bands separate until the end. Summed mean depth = 0.11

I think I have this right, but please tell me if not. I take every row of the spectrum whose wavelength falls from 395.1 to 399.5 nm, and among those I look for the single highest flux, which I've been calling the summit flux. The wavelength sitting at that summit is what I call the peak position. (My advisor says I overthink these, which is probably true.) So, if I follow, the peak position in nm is 395.163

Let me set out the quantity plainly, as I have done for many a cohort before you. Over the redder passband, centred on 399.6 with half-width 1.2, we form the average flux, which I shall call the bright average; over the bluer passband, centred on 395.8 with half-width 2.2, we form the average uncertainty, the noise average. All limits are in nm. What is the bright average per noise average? 25.6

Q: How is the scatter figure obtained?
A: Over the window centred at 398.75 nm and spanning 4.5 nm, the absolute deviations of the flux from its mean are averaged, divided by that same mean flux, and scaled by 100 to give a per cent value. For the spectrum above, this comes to 3.4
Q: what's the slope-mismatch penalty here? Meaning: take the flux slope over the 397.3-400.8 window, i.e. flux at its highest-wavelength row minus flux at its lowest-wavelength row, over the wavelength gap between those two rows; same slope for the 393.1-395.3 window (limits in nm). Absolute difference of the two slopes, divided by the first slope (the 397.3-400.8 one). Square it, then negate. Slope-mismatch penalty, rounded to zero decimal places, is -18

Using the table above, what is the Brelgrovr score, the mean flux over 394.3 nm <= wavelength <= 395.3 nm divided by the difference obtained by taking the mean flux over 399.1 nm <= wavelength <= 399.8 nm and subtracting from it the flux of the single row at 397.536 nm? -17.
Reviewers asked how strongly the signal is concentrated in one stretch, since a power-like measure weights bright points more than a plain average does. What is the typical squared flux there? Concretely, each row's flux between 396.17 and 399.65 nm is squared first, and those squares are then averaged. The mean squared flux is 1391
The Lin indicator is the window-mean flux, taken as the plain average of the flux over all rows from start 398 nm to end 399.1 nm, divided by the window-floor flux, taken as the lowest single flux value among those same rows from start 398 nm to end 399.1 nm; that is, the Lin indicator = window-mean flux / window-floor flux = 1.07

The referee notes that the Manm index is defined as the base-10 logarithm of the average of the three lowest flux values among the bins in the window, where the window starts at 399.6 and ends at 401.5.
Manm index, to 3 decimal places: 1.562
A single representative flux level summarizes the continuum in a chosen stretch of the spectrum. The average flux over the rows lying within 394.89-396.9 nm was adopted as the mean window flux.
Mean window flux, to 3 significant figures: 38.9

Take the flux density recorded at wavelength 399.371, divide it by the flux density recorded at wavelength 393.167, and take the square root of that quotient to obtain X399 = 0.978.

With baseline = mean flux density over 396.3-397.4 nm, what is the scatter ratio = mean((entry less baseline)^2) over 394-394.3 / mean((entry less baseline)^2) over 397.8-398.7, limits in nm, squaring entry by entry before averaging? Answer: 0.0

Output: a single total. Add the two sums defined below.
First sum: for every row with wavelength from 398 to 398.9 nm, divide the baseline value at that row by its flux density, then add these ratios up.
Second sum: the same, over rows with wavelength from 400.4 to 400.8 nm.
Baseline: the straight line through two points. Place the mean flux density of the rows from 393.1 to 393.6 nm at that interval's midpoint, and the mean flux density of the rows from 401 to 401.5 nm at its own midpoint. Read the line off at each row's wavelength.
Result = 7.0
